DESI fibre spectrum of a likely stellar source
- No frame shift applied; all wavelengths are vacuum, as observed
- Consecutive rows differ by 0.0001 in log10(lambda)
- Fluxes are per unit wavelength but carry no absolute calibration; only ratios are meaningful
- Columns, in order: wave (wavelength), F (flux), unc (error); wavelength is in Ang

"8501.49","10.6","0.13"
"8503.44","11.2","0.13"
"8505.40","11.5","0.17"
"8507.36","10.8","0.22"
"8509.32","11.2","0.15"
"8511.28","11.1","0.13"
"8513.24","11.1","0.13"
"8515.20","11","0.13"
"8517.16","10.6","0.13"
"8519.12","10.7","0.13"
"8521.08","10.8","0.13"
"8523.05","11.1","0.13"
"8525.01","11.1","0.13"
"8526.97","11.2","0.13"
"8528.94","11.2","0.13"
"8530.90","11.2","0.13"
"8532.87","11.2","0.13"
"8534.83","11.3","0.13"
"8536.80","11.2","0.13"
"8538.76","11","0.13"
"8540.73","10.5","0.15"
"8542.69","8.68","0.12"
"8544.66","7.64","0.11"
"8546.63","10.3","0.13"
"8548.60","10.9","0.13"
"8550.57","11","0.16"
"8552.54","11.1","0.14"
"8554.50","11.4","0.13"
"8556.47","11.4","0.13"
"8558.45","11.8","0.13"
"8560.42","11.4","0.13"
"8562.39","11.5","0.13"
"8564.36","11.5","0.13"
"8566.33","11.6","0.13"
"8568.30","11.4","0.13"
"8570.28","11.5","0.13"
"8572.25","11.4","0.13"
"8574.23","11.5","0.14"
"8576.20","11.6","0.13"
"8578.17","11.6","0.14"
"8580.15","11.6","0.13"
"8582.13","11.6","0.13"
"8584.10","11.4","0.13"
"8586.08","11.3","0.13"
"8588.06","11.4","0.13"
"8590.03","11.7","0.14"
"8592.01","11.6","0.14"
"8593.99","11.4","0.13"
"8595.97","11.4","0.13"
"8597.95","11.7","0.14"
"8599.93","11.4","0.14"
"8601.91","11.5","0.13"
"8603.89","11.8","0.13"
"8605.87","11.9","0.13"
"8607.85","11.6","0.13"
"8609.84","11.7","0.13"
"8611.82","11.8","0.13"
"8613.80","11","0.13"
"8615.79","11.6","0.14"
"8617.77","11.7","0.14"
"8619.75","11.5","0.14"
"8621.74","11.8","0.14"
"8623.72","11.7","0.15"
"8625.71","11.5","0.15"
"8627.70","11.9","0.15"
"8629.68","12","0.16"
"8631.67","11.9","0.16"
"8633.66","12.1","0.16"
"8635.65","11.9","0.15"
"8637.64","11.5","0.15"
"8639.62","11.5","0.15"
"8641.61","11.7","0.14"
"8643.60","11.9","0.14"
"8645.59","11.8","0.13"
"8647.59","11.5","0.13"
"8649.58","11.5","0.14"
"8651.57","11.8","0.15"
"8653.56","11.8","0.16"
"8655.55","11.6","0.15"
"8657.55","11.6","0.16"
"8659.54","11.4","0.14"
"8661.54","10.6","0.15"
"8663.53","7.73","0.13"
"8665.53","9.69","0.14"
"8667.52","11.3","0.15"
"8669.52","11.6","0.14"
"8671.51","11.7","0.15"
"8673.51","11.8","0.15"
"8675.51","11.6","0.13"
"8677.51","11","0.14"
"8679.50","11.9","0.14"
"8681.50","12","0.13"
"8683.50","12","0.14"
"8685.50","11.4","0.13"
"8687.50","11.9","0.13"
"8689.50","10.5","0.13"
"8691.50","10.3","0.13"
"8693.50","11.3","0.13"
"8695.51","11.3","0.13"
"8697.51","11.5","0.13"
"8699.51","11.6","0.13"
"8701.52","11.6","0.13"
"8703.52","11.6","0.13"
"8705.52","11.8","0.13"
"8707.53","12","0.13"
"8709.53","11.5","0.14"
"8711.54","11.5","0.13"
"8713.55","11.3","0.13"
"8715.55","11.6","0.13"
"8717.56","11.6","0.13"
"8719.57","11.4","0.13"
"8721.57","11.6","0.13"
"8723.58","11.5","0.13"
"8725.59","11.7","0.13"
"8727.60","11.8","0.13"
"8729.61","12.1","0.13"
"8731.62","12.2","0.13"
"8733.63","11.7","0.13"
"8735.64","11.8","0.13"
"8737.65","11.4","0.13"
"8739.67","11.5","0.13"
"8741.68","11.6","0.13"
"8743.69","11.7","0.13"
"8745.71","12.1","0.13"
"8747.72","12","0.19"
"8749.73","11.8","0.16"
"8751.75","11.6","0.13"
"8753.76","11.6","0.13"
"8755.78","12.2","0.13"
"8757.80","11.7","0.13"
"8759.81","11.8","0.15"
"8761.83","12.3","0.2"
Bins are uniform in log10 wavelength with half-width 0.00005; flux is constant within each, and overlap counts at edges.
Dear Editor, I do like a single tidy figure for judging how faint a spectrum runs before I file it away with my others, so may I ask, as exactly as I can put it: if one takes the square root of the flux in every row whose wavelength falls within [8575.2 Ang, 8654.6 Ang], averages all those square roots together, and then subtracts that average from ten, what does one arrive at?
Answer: 6.588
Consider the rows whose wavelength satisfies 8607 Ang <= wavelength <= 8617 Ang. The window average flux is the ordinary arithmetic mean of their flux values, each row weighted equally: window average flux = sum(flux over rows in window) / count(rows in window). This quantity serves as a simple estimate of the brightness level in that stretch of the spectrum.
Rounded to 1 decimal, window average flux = 11.5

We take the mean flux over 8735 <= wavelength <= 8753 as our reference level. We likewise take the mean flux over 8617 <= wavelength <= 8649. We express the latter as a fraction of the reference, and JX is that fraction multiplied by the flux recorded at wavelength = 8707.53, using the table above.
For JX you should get 12.0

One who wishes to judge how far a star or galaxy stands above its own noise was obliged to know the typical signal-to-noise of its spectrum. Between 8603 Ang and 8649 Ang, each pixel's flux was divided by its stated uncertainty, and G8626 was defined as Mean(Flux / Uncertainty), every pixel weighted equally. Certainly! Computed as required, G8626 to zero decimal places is 83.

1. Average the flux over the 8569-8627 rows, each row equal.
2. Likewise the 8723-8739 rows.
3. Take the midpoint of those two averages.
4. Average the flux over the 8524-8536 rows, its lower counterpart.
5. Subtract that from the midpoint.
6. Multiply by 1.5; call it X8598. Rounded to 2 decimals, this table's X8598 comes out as 0.70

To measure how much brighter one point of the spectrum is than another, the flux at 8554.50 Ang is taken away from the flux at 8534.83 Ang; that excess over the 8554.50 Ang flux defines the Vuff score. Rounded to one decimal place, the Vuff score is -0.1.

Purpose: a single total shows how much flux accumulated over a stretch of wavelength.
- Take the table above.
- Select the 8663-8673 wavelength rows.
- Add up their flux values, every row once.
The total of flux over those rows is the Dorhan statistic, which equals 52.0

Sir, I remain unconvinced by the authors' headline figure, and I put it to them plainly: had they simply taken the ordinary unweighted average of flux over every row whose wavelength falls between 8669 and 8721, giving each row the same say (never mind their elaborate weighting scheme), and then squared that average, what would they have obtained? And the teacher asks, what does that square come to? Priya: 133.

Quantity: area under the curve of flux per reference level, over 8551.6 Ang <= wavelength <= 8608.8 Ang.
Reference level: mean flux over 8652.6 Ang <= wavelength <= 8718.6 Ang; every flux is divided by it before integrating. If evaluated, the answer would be 58 Ang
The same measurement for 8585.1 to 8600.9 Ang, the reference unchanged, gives 16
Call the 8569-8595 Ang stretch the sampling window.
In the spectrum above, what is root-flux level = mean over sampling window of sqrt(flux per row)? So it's 3.39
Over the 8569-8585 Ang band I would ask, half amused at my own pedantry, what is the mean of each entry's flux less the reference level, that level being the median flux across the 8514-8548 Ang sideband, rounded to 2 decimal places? 0.52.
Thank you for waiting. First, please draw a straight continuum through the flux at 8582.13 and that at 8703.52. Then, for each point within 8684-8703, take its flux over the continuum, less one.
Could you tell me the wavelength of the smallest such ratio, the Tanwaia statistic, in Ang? 8691.50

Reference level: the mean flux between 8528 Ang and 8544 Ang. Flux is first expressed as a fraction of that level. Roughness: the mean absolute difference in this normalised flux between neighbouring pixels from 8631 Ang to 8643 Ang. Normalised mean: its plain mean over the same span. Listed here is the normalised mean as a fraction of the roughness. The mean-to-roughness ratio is 59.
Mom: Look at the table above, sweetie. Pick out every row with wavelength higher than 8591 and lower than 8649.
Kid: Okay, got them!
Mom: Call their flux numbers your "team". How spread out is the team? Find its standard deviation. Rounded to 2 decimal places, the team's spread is 0.23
